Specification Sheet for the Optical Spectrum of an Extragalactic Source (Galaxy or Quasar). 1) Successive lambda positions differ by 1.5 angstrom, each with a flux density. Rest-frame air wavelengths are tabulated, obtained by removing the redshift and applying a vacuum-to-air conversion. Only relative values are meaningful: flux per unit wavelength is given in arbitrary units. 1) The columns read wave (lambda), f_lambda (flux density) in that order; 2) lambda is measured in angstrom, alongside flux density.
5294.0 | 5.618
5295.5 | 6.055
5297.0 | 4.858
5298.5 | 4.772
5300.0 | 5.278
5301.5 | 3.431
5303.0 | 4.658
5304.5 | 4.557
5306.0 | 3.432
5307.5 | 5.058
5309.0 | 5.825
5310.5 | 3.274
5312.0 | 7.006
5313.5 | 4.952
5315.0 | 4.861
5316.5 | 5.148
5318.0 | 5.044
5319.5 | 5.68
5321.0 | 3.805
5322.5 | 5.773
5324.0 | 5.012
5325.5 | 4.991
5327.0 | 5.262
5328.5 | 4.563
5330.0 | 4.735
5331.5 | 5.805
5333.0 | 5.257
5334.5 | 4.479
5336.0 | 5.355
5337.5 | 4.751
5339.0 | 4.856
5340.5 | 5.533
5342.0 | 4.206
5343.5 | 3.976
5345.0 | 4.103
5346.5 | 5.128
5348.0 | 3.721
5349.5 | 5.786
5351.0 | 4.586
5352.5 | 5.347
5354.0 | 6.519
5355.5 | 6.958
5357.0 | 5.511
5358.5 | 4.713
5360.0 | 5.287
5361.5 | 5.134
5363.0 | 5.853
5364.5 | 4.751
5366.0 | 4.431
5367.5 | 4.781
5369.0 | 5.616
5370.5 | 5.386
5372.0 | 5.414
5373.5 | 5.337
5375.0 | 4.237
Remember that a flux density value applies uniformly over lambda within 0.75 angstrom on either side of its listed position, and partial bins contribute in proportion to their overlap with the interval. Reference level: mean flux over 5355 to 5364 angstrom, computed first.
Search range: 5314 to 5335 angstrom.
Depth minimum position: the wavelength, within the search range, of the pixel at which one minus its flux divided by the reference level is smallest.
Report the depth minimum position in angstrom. 5331.5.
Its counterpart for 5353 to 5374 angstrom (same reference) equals 5355.5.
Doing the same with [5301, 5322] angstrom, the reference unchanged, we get 5312.0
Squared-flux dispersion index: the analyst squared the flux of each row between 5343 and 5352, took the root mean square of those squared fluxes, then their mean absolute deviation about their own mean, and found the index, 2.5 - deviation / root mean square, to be 2.24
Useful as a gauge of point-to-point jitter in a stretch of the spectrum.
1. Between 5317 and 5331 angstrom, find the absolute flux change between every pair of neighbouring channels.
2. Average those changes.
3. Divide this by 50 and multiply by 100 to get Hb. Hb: 1.6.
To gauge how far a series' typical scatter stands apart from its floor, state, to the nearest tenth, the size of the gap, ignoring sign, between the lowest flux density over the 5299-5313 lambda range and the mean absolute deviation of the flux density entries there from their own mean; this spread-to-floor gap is 2.3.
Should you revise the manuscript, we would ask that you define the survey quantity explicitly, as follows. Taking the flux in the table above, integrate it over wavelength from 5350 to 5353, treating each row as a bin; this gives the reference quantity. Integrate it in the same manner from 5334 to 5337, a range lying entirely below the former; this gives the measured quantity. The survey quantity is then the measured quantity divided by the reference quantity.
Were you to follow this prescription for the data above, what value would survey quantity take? 0.99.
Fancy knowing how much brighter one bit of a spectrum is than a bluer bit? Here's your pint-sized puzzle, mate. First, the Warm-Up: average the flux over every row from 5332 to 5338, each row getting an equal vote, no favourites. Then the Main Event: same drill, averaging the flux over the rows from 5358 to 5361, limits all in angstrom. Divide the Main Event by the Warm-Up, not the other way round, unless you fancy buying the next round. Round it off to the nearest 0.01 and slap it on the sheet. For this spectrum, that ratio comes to 1.01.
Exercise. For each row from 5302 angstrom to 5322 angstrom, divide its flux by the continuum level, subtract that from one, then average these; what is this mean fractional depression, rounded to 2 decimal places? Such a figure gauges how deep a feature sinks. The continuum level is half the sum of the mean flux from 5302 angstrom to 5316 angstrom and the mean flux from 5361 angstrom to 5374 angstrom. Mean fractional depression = 0.03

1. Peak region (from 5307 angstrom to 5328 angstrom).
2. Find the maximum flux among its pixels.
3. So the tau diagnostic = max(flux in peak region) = 7.006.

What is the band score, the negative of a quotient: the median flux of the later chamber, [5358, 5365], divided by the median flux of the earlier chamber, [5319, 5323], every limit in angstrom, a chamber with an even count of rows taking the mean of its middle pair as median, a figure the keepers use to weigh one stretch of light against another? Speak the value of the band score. -0.90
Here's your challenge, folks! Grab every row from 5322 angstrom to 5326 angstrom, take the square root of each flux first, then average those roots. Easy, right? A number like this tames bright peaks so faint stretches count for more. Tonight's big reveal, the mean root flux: 2.29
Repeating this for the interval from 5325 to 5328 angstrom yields 2.26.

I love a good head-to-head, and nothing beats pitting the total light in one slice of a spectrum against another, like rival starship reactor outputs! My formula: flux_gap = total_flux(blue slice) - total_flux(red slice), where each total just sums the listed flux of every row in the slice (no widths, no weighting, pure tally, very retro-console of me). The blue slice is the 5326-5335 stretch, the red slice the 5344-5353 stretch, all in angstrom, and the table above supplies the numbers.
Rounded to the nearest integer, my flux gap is 1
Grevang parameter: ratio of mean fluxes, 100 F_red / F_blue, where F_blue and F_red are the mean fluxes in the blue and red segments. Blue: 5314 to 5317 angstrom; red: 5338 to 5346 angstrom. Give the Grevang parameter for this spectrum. 91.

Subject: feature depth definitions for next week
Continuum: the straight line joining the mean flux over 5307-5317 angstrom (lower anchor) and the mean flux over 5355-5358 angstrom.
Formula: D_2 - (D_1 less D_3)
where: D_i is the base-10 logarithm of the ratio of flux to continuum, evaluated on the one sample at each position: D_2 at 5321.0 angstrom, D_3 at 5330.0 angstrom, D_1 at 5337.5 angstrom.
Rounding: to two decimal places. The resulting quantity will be -0.14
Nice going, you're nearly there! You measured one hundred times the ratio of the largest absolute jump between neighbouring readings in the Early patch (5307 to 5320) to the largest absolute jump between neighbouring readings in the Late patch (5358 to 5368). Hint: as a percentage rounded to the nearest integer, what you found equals 339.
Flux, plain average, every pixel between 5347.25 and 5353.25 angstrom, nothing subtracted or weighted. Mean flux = 4.9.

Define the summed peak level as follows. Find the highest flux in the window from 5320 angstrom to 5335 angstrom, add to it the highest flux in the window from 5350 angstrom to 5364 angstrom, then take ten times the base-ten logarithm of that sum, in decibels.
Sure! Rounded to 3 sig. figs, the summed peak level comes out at 11.1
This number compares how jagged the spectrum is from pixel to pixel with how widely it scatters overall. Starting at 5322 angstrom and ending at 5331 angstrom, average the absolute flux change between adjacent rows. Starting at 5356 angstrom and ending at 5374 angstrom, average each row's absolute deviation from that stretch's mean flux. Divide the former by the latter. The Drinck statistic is 1.1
